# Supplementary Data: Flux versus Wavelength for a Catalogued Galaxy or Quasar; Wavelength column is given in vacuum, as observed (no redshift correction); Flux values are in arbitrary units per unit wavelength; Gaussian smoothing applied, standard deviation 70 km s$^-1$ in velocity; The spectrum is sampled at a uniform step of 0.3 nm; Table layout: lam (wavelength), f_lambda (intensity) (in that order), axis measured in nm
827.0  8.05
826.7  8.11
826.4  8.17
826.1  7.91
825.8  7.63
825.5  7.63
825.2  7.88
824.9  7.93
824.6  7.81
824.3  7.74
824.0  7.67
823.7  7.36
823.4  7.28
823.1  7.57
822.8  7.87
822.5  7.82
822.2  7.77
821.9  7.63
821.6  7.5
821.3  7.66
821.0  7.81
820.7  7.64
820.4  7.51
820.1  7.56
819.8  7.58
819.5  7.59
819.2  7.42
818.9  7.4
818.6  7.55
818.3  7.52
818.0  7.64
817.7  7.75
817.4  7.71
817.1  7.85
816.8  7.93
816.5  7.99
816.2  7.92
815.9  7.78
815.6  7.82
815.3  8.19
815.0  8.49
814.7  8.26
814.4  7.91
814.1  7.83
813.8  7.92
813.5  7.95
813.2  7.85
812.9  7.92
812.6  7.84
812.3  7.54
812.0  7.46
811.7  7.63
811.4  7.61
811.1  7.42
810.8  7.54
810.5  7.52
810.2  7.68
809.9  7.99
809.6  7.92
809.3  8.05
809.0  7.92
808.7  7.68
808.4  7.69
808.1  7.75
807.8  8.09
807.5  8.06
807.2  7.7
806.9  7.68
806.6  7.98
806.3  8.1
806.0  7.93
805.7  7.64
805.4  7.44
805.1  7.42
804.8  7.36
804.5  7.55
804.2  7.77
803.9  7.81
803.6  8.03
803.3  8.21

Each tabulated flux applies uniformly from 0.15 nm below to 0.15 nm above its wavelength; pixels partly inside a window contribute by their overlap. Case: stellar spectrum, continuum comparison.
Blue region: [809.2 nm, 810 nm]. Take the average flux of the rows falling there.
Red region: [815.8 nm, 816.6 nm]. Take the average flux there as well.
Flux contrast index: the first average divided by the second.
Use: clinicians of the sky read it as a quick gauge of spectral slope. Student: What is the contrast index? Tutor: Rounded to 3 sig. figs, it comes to 1.01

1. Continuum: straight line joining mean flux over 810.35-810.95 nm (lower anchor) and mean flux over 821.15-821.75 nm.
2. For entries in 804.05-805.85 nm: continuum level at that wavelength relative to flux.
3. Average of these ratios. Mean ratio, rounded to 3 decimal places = 0.997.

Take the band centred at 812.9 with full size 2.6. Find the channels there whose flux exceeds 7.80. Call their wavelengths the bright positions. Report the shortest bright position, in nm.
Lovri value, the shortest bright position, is 812.6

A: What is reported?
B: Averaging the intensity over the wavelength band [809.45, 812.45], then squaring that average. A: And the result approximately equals 58.2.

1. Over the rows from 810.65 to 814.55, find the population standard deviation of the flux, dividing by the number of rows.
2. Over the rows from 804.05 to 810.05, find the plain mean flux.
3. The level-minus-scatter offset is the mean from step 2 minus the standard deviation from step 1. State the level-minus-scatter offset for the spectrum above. 7.60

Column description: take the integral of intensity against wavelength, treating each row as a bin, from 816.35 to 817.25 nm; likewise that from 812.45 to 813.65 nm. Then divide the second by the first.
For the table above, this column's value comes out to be 1.3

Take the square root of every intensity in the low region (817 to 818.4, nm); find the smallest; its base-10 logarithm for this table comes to 0.438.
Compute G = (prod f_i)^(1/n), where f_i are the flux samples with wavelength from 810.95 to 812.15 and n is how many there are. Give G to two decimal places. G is 7.53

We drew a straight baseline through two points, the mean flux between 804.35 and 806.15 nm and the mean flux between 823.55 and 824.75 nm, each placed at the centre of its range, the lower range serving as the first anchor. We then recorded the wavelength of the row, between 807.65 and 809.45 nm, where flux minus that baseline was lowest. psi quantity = 808.7 nm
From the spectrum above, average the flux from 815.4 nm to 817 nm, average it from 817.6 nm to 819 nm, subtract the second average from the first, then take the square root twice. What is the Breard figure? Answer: 0.75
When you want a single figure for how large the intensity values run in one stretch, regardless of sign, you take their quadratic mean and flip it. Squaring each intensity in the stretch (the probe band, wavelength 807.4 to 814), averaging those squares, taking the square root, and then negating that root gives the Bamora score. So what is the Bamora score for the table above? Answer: -7.78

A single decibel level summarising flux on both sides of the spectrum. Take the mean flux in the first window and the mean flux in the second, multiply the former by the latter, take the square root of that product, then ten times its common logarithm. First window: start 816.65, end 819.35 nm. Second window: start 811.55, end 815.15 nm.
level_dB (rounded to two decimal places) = 8.90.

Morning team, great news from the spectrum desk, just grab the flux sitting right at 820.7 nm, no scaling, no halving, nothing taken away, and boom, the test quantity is 7.64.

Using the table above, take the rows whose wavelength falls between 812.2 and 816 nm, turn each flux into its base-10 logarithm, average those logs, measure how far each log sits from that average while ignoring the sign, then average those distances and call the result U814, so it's 0.0092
